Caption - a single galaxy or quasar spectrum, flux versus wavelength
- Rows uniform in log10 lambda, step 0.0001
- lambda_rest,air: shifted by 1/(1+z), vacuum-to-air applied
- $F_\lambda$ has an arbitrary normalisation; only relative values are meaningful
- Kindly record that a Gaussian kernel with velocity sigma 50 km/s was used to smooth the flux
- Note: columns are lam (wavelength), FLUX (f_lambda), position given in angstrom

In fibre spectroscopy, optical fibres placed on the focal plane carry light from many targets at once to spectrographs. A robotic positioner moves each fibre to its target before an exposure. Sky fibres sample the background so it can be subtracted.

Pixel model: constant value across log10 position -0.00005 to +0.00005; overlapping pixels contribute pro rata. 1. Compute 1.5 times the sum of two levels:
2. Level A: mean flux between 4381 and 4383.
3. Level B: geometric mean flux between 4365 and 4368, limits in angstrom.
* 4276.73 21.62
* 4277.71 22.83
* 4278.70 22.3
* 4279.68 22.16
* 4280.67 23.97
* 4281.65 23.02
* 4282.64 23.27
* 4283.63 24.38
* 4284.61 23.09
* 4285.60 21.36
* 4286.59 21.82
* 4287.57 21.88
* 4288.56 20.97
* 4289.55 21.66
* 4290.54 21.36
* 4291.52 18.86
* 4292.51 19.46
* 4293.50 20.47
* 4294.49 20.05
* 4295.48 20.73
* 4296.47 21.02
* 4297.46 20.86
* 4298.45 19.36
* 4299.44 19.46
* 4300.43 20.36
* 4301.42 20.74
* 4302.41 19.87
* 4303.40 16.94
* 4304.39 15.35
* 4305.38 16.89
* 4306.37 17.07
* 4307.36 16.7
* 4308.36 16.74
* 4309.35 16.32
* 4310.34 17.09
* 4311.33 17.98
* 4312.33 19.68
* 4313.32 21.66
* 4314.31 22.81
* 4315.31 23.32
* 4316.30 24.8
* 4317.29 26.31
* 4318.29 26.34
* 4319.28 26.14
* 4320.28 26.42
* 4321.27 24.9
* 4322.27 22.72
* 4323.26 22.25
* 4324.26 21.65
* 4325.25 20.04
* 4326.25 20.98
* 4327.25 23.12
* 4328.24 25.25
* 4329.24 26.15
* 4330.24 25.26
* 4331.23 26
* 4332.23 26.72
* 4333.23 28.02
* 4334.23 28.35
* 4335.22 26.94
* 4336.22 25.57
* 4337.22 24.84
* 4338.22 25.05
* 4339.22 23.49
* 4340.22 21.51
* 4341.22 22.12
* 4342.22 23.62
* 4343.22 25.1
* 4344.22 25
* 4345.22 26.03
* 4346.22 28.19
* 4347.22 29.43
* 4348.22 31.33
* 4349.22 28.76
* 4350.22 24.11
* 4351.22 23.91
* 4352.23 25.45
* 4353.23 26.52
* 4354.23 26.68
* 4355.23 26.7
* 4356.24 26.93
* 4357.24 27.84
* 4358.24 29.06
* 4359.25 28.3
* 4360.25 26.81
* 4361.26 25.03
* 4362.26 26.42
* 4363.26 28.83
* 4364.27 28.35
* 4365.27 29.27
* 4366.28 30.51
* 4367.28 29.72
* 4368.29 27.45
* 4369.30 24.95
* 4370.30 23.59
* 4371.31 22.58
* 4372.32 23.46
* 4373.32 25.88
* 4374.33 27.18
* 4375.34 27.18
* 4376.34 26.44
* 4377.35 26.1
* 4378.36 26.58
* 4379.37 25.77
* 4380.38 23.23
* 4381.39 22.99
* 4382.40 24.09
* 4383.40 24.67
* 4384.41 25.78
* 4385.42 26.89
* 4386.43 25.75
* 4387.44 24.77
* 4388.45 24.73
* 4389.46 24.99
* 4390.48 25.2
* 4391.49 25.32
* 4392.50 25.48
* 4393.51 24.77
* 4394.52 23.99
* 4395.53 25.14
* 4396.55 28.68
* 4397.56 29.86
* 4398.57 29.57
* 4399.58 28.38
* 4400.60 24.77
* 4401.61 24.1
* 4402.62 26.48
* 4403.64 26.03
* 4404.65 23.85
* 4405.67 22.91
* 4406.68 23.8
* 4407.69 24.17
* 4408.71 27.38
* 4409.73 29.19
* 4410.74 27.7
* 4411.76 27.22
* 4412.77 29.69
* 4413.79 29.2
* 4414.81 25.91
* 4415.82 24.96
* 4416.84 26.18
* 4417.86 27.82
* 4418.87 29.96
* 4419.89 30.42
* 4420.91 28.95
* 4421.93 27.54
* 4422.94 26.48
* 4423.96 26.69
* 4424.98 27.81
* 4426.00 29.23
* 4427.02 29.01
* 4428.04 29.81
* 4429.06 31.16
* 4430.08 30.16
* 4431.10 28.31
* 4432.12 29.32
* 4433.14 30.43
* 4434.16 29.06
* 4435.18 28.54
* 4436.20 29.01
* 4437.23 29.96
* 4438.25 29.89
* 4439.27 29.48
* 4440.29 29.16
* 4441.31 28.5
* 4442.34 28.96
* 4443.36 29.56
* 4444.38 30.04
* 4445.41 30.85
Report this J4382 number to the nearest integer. 80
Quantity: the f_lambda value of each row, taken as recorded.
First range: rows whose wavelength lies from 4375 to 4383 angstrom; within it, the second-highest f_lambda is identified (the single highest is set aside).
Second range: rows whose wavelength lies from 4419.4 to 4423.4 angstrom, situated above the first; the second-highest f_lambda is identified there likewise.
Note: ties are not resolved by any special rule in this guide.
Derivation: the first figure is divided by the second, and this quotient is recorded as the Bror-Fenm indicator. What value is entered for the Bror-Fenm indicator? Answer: 0.92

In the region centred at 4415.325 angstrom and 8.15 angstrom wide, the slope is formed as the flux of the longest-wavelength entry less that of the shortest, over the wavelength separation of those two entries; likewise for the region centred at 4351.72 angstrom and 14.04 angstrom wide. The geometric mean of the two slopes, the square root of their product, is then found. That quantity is 0.30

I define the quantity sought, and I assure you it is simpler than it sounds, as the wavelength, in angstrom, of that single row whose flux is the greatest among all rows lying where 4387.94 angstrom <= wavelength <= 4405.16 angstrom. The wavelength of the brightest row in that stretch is 4397.56 angstrom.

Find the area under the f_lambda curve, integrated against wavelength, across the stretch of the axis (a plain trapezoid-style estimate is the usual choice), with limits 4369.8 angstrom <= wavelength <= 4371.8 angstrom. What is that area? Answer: 46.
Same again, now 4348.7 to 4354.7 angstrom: 156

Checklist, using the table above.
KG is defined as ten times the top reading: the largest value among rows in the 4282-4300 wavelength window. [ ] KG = 244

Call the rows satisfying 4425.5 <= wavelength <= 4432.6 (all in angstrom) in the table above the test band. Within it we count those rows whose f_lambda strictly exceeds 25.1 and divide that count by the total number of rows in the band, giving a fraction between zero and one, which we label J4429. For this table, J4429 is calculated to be 1.0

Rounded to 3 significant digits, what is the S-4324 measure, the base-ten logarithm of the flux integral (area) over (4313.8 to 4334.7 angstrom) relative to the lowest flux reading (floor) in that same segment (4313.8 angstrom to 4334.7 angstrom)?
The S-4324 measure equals 1.41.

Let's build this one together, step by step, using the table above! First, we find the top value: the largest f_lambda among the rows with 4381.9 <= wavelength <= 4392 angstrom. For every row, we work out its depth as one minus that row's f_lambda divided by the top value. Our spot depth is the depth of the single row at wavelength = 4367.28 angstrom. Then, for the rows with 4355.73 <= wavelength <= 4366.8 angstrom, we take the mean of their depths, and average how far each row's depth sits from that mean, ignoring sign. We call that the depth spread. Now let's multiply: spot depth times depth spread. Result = -0.0047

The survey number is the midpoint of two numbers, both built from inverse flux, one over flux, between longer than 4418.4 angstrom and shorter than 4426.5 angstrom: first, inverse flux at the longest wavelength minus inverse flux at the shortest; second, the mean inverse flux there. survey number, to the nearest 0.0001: 0.0181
